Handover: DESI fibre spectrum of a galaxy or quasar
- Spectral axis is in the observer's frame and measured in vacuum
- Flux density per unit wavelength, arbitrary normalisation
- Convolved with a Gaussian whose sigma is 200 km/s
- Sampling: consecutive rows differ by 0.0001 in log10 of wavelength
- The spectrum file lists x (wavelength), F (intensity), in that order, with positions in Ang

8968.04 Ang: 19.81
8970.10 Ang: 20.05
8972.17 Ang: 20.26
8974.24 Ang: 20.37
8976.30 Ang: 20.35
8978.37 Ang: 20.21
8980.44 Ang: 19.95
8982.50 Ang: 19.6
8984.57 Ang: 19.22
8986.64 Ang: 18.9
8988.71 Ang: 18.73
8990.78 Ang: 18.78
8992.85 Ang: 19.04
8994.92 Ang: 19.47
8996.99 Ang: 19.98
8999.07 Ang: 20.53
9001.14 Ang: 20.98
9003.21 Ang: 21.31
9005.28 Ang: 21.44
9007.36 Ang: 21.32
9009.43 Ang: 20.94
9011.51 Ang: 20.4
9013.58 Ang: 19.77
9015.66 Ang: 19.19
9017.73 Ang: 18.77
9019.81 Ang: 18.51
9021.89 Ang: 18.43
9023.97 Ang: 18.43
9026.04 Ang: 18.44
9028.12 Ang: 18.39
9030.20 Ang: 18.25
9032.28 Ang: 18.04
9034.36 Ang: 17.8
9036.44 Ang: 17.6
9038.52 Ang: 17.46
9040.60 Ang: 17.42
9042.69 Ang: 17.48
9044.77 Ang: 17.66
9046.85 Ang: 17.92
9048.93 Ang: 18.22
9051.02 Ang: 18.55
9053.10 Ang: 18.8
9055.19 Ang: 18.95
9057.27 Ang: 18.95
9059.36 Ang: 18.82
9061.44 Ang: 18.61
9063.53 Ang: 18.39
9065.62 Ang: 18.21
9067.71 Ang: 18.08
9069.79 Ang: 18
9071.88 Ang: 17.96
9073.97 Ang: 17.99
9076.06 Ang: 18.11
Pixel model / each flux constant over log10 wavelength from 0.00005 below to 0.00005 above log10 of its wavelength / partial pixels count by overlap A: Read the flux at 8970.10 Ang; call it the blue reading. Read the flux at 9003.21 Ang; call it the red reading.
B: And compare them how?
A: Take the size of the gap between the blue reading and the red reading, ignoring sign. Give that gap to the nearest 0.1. 1.3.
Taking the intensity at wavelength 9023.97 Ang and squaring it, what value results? 340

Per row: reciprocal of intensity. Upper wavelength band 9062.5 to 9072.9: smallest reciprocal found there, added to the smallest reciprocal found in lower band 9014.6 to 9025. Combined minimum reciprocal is 0.106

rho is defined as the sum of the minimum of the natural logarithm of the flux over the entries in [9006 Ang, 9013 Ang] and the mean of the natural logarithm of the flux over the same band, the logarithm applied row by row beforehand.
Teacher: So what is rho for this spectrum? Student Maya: 6.05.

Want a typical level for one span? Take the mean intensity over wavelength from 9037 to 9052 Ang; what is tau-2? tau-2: 17.8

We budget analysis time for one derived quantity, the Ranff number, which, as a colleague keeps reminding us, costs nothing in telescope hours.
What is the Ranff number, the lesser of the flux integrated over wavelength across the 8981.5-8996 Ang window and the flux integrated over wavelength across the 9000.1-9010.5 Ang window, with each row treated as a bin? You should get 220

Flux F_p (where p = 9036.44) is 17.6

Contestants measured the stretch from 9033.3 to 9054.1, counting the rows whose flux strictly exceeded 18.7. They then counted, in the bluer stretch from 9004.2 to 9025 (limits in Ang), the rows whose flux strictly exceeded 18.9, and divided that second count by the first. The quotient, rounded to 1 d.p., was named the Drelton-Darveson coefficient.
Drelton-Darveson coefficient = 6.0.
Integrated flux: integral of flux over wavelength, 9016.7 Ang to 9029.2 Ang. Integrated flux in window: 231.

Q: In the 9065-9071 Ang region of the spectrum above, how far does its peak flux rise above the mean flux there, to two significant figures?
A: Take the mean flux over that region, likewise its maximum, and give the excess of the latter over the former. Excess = 0.11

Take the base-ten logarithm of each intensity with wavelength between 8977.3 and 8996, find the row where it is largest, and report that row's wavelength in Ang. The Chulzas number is 8978.37 Ang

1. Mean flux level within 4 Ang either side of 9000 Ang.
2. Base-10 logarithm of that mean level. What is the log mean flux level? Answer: 1.32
